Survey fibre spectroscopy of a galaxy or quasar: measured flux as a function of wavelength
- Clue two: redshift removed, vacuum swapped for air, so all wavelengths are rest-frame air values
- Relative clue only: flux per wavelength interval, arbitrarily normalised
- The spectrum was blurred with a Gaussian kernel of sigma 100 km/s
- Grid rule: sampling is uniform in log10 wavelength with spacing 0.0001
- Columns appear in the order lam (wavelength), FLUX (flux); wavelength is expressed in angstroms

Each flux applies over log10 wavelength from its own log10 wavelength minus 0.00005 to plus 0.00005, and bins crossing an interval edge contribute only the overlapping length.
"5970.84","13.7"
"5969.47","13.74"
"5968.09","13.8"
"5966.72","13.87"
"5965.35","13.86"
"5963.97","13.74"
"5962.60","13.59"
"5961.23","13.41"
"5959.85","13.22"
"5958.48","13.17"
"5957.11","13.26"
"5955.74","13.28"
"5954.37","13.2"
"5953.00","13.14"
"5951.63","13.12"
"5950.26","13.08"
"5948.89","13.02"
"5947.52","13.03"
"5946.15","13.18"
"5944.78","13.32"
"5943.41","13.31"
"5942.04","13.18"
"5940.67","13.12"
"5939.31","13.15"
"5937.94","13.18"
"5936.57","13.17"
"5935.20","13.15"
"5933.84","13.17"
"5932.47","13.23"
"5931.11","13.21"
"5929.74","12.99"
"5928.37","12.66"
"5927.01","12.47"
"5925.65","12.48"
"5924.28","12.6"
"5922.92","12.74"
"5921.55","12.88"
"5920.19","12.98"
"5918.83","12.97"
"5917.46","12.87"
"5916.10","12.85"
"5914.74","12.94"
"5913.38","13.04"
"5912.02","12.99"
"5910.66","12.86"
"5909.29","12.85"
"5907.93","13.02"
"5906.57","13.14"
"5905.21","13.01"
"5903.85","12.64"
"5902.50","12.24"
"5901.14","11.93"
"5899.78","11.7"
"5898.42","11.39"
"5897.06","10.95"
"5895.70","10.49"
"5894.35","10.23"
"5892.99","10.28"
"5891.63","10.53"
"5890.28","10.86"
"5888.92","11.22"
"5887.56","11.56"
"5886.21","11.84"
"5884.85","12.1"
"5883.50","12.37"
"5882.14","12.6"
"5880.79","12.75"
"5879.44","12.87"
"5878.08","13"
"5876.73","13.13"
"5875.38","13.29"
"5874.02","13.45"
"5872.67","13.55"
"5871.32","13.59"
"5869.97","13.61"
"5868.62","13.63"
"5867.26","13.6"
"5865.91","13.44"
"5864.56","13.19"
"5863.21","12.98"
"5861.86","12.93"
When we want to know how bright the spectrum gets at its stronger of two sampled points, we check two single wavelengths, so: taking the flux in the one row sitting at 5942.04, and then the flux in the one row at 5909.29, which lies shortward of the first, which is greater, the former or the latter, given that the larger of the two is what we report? 13.2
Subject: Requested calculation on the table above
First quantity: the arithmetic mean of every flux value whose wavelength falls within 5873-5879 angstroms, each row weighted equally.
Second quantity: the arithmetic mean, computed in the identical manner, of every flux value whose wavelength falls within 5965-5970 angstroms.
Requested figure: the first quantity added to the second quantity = 27.0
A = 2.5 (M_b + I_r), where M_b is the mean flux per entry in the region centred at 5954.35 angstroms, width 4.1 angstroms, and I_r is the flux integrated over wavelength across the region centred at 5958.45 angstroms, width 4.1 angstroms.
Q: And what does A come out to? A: 169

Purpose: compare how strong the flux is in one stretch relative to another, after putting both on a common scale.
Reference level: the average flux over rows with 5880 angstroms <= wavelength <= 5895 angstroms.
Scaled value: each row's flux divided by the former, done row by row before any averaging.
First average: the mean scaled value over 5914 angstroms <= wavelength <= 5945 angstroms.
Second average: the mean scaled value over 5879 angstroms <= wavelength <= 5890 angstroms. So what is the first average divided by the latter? 1.07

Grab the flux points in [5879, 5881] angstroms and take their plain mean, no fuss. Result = 12.8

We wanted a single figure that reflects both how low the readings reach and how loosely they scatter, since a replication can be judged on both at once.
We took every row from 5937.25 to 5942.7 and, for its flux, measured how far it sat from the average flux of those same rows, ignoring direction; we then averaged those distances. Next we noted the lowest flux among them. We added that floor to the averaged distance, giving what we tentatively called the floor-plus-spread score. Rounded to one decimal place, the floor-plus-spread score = 13.1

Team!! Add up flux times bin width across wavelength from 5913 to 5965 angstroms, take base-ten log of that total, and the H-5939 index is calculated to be 2.83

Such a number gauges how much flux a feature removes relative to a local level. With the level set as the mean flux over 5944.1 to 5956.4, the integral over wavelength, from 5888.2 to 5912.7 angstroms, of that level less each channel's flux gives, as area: 33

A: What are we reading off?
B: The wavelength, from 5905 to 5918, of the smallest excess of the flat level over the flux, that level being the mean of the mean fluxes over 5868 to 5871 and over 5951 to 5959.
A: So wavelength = 5906.57 angstroms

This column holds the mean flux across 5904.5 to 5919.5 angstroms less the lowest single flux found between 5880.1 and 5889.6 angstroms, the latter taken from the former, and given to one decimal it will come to 1.7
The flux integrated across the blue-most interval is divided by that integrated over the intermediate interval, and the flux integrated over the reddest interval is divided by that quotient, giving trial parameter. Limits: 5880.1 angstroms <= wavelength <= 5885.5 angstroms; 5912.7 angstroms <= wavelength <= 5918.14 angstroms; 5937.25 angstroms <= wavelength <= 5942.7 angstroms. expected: 75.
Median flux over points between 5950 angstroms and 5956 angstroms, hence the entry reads 13.1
